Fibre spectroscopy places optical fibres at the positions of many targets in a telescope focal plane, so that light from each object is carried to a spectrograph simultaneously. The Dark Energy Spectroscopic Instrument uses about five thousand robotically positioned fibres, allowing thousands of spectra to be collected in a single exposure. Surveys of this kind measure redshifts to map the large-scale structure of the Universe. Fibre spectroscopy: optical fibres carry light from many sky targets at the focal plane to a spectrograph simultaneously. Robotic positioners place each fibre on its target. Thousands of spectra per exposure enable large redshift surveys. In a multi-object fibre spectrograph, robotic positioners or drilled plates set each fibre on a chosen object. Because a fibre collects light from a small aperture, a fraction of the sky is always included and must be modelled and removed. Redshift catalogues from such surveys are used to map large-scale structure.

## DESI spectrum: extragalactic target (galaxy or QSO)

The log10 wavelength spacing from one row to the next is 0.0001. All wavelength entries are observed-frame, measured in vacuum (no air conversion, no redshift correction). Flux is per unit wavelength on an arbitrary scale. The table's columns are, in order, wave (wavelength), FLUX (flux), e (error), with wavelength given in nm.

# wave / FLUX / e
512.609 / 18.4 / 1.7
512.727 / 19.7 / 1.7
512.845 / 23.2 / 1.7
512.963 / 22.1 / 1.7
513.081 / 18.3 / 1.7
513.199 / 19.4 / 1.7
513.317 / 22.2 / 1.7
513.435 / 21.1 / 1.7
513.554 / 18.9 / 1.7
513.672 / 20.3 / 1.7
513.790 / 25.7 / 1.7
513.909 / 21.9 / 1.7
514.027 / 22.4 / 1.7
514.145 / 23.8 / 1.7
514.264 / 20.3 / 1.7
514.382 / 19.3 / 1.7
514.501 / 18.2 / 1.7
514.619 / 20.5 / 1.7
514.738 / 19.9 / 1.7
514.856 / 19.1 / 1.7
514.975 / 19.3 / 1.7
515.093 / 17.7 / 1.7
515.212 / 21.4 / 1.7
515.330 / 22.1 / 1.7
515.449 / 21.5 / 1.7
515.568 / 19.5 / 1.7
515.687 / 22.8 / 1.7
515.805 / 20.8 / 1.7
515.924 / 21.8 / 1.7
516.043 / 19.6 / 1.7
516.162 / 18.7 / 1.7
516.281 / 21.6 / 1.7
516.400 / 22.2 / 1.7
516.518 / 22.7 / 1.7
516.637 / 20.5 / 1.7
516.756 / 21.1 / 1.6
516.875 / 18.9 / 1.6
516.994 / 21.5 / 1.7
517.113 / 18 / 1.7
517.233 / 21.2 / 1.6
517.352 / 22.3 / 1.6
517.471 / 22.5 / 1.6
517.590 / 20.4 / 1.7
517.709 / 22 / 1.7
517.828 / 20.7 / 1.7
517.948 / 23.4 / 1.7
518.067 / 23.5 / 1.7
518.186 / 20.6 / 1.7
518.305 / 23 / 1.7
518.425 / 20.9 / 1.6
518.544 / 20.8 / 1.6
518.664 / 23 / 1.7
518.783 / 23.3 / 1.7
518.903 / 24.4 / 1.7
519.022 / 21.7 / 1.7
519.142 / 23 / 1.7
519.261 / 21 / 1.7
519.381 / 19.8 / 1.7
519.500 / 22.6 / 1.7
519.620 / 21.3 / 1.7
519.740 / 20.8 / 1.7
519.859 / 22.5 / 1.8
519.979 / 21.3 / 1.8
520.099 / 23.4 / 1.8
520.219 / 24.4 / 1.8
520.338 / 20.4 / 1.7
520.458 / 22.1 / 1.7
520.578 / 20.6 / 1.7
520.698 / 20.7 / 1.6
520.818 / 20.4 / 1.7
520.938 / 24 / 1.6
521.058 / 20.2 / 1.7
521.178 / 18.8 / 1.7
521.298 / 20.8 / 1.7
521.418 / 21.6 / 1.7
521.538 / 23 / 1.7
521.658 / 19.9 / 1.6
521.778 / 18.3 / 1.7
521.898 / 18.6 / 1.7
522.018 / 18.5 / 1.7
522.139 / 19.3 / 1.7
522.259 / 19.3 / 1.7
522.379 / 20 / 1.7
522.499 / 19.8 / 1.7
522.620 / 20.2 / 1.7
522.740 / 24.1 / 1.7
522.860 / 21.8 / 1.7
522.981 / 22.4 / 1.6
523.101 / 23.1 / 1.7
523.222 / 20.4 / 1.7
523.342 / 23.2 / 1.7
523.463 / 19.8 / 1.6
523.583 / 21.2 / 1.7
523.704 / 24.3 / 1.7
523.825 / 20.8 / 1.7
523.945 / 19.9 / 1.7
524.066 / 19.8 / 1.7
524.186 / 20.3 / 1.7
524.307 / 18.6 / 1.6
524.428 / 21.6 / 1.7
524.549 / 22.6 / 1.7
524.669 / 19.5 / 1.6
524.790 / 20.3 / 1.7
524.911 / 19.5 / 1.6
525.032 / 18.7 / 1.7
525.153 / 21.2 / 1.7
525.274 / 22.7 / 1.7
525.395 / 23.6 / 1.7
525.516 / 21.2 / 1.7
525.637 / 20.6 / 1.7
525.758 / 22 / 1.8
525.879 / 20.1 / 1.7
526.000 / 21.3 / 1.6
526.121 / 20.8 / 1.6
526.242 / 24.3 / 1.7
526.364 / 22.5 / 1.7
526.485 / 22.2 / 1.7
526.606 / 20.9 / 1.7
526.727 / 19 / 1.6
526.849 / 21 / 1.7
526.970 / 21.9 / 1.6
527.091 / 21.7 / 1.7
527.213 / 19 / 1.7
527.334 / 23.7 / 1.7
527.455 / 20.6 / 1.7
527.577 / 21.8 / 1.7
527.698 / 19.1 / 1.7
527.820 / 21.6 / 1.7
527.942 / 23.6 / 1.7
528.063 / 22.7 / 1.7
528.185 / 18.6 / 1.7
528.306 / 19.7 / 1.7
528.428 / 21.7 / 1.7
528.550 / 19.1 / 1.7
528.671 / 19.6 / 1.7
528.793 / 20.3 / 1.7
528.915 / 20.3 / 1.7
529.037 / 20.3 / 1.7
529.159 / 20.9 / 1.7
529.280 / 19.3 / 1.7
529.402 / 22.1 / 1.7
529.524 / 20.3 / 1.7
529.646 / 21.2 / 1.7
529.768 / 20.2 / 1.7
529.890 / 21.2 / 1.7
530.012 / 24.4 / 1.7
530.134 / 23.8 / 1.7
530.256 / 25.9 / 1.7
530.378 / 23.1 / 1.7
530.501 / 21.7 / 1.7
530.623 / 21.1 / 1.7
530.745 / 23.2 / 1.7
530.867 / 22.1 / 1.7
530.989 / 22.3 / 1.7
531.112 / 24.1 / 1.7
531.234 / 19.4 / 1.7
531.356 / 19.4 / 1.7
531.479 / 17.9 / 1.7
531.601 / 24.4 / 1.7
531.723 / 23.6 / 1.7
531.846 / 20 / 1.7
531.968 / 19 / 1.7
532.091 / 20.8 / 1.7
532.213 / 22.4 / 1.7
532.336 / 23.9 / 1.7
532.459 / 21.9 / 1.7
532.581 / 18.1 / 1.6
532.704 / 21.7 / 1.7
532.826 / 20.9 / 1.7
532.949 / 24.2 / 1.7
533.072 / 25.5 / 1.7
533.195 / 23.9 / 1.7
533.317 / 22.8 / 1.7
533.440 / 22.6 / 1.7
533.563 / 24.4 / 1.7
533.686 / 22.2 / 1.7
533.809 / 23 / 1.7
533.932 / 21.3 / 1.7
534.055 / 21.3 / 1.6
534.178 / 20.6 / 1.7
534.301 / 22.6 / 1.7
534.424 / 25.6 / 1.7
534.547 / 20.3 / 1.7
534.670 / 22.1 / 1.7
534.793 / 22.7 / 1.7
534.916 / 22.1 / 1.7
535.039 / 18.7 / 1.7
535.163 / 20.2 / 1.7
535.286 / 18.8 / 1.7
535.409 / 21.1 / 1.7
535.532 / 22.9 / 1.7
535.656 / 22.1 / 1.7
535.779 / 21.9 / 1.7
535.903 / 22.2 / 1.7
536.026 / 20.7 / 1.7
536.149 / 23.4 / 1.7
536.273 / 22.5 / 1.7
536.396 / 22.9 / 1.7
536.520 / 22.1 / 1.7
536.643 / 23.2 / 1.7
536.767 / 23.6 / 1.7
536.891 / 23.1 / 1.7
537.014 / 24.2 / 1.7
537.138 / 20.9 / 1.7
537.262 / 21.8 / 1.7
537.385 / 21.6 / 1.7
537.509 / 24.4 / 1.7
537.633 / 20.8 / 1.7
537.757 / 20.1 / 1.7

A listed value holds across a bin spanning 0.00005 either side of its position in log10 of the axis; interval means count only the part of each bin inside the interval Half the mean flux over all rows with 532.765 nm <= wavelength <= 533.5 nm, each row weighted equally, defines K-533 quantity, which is 11.7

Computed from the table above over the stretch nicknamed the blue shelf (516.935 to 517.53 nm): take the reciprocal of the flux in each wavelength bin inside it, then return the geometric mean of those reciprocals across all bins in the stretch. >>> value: 0.0475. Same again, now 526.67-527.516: 0.0478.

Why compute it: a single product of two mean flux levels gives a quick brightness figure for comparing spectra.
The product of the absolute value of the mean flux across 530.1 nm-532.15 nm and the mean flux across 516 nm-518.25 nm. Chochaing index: 462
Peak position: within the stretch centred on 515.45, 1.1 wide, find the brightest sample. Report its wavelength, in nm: 515.687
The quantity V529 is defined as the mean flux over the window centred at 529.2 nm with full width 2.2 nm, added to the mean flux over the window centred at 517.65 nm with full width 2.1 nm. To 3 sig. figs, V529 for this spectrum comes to 42.4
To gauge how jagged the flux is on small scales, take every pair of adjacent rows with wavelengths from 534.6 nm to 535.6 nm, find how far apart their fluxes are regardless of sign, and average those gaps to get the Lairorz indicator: 1.7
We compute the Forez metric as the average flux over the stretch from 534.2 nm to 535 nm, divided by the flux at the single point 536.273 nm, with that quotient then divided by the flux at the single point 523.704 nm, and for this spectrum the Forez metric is 0.041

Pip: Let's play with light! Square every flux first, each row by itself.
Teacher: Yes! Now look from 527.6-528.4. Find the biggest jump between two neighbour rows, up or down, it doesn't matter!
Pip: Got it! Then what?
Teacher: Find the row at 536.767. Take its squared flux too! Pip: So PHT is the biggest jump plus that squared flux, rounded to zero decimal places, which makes 726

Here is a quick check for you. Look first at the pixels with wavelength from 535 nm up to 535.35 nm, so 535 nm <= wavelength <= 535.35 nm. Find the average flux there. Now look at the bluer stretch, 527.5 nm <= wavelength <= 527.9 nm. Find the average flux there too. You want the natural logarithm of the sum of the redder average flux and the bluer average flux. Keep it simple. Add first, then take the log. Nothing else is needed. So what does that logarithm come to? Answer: 3.69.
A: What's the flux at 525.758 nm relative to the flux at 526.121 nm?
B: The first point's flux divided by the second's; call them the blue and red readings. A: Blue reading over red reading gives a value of 1.06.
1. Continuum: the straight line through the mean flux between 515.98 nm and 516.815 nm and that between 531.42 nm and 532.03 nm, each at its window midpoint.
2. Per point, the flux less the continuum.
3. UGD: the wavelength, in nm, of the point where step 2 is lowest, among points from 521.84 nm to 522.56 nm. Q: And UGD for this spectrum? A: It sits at 522.018 nm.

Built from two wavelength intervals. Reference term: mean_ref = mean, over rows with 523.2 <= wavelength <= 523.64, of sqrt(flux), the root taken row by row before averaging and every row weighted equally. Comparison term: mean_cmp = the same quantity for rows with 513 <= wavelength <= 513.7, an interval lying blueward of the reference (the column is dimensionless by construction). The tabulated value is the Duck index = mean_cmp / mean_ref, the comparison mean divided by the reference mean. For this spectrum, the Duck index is 0.97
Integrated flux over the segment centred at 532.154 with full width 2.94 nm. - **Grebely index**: 64.8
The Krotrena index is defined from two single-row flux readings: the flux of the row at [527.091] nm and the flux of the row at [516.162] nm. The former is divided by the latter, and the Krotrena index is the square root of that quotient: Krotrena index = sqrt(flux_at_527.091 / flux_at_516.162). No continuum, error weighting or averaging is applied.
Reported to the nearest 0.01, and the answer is 1.08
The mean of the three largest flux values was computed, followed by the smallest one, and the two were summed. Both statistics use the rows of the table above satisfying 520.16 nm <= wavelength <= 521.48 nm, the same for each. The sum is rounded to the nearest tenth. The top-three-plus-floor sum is 42.3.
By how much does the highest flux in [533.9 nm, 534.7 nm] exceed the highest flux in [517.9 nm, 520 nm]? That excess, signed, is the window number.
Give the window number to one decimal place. 1.2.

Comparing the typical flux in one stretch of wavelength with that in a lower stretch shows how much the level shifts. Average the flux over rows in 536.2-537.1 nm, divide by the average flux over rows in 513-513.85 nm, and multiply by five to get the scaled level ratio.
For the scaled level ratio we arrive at 5.5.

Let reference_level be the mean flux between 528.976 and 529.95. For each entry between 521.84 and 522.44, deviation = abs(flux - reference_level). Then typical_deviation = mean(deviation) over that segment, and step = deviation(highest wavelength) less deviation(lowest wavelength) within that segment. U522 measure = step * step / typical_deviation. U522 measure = 1.3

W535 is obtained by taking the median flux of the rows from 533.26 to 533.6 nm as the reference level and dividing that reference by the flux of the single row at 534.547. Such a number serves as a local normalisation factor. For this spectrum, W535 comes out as 1.12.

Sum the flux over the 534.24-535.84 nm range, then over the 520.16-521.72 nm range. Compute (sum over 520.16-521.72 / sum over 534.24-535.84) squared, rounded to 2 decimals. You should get 0.97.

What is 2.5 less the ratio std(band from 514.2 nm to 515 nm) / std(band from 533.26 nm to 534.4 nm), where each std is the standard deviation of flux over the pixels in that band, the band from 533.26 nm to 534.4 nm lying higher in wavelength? 1.8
